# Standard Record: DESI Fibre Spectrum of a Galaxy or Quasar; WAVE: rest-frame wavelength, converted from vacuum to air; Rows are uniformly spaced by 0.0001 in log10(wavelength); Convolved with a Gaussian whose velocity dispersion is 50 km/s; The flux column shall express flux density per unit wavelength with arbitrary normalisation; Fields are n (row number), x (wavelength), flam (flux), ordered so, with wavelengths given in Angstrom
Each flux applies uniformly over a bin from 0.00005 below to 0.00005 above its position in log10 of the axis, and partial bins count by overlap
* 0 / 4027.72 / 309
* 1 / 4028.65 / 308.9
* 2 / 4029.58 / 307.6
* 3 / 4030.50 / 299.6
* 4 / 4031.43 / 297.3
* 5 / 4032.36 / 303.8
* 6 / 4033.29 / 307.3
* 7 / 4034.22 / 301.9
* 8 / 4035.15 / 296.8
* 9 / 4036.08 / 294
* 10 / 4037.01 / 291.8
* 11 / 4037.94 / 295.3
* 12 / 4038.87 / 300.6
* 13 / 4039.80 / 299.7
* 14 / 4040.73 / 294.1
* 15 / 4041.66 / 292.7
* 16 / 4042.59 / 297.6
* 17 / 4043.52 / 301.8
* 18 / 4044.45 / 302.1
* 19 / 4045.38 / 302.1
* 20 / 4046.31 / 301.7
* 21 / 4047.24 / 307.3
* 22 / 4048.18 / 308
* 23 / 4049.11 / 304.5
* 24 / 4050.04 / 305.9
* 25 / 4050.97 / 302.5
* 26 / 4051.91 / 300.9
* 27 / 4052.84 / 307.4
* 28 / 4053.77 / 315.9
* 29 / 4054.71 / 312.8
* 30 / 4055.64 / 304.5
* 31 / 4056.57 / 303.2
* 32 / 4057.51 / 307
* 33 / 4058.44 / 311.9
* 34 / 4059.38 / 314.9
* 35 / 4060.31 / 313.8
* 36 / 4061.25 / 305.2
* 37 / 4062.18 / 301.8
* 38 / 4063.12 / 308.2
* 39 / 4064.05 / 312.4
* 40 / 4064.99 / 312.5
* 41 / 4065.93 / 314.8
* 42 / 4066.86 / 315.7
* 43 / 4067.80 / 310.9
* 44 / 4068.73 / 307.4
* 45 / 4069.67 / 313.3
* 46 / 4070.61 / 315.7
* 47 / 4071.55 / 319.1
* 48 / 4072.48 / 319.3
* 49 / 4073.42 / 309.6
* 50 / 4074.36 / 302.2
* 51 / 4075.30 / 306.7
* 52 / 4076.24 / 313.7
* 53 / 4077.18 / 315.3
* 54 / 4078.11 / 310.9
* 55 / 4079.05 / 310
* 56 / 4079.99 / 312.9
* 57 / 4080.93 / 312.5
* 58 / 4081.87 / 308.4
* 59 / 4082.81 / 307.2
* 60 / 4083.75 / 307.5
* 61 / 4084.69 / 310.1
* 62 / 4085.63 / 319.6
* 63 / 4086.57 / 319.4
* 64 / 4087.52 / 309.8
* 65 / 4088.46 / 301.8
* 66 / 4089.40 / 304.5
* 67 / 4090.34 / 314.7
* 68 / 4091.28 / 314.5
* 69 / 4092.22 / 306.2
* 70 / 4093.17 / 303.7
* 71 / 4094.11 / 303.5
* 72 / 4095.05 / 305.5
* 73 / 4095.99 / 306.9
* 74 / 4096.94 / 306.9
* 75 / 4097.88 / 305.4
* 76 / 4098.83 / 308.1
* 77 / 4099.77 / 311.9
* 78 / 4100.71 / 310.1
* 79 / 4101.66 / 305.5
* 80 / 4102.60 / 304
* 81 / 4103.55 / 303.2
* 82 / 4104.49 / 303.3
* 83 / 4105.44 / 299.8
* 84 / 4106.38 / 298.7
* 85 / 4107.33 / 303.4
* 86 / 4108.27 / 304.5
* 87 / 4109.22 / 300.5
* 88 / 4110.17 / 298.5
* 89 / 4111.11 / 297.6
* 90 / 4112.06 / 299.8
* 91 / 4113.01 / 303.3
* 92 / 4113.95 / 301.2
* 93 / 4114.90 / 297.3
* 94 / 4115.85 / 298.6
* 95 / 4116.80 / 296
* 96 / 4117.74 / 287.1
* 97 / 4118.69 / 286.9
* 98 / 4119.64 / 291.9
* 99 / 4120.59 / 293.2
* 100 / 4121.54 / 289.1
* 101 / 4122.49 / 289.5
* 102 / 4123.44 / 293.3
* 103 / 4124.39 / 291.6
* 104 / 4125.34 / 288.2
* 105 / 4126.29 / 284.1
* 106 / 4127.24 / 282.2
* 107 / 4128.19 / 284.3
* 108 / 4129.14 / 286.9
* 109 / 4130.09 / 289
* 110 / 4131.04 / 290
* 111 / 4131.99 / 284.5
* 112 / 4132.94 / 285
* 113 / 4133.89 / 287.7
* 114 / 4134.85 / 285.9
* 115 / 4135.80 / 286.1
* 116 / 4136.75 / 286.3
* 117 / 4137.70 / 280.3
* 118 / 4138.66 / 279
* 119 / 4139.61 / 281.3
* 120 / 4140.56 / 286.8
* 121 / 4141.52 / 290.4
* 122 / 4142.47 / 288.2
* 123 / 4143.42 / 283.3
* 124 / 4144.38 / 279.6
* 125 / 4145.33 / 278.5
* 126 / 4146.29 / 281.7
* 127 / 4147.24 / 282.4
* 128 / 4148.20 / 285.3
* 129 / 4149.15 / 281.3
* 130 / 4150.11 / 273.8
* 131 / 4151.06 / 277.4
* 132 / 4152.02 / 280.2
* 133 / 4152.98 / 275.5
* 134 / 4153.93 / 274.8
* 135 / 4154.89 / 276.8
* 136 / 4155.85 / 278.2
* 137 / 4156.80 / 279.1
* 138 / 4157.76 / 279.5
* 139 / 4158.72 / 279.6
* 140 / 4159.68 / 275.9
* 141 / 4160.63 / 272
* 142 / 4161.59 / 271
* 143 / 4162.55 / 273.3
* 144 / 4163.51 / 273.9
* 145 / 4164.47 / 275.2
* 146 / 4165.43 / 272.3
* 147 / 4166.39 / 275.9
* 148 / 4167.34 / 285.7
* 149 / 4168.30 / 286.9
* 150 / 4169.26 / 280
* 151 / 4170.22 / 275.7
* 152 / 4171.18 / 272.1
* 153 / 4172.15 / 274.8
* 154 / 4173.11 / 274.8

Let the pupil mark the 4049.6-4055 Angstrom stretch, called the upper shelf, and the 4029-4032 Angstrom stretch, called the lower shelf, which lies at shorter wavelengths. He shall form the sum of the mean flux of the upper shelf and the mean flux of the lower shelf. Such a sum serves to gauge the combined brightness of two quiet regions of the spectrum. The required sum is 609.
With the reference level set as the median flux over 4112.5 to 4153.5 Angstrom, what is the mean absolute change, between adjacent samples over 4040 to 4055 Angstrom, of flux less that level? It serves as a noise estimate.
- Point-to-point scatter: 3.0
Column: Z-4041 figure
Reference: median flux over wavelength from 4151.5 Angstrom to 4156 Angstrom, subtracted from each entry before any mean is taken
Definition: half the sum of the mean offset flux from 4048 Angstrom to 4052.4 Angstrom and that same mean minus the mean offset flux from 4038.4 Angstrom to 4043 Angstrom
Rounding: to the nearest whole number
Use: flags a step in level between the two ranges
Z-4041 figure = 17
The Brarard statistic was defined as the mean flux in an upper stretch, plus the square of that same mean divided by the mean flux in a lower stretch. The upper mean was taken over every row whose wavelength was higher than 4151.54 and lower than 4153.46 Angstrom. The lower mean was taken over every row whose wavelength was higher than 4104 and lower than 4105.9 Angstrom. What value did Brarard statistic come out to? 534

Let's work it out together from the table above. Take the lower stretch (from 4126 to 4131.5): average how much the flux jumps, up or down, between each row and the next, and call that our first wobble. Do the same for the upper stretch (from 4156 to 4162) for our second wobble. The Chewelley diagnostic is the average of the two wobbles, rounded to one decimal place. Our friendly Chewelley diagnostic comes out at 1.9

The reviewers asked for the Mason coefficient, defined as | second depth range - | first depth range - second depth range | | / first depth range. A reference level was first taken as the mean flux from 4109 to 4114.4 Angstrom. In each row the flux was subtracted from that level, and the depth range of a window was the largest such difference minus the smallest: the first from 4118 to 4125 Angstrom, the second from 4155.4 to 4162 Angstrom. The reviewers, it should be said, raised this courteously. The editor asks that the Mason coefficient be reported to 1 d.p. 1.0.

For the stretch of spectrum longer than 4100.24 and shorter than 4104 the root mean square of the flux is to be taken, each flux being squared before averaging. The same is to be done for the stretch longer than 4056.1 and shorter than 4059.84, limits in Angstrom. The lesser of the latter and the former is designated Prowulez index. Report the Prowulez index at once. 306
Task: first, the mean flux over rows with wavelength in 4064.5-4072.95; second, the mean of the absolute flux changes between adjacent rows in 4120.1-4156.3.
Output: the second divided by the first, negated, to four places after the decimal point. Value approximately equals -0.0088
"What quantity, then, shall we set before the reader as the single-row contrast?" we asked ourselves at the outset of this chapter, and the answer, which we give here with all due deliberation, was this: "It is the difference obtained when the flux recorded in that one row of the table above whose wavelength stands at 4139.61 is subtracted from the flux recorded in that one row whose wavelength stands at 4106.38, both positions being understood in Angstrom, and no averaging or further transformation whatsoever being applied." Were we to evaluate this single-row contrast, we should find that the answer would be 17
